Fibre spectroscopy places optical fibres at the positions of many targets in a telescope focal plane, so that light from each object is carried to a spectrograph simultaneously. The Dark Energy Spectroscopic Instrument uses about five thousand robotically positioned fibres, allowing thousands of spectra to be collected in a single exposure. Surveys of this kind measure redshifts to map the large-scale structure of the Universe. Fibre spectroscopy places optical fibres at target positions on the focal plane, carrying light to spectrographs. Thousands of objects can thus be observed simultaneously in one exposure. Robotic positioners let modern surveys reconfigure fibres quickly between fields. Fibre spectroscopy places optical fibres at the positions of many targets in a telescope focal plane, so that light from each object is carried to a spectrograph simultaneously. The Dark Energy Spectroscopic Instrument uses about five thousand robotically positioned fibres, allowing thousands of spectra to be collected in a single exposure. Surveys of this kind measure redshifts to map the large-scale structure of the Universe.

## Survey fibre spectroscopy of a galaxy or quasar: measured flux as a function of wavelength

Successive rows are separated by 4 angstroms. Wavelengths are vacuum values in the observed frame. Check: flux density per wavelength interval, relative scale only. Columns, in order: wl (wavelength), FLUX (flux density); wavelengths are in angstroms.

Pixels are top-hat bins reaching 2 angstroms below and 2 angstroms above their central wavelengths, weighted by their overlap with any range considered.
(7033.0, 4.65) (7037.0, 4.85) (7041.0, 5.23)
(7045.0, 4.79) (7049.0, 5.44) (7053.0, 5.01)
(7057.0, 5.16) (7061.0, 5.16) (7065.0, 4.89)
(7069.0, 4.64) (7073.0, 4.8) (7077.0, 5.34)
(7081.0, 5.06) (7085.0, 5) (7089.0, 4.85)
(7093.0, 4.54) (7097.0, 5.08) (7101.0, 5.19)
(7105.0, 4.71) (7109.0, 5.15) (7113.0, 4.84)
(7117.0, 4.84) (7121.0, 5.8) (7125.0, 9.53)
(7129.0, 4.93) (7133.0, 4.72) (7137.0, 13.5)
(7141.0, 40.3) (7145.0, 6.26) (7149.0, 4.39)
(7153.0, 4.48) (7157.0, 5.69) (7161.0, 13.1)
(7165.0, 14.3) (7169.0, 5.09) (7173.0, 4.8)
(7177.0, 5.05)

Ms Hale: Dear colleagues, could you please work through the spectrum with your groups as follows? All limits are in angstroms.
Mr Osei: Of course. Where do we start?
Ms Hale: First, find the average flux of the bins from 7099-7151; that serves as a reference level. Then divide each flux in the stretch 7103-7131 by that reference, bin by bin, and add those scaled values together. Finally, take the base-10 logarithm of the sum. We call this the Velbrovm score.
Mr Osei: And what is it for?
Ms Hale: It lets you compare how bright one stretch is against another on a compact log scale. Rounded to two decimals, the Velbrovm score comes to 0.66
